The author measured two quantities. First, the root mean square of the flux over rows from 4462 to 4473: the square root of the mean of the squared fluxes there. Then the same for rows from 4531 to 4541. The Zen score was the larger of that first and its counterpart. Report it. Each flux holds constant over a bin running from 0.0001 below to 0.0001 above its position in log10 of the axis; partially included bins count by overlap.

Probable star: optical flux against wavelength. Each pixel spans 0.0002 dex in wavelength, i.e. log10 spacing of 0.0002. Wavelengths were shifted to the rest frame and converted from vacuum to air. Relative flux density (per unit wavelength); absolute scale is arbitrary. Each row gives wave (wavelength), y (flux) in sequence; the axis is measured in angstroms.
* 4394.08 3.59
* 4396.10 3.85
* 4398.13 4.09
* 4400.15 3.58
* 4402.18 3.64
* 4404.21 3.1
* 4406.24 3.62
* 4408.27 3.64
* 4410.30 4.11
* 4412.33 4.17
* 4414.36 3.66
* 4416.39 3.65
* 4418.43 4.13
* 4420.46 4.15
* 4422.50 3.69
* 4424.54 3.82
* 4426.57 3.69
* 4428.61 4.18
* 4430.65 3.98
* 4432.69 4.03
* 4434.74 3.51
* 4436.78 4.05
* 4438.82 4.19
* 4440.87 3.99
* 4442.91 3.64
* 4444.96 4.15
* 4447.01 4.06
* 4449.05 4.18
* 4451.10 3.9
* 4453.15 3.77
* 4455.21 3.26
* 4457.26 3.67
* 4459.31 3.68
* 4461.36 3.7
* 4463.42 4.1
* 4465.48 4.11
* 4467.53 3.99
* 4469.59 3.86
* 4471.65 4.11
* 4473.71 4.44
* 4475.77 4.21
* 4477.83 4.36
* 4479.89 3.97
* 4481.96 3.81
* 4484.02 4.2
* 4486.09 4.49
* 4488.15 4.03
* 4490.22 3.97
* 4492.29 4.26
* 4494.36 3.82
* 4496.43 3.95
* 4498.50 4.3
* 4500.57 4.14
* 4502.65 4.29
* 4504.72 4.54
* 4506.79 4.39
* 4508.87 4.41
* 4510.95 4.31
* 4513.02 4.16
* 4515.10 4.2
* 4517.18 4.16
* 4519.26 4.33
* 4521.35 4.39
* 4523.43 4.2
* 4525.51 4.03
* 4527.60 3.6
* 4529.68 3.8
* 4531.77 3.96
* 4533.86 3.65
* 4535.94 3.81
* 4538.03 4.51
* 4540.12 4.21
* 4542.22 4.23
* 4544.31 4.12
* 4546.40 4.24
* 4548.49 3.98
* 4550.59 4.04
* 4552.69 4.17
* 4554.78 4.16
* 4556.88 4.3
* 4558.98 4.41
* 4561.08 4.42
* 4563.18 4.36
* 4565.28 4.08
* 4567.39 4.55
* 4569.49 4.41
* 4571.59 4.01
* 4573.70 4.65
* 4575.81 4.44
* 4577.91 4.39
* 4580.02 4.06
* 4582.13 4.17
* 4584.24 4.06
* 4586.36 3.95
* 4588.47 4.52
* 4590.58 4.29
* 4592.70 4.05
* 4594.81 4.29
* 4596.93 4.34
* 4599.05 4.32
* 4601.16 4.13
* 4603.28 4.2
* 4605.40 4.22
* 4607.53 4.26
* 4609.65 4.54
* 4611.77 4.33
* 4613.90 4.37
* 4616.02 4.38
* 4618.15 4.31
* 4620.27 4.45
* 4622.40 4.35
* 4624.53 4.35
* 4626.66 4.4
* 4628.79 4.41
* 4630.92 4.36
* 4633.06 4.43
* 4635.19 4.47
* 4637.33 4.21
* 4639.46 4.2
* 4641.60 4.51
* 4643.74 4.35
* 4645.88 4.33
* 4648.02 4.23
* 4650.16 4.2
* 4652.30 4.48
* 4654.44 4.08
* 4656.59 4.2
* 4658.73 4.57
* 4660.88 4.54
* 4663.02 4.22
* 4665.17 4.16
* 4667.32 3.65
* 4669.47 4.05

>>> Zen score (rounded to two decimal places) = 4.04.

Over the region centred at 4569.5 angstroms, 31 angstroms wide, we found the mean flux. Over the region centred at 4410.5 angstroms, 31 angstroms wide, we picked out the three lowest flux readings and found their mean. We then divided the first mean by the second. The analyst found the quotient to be 1.25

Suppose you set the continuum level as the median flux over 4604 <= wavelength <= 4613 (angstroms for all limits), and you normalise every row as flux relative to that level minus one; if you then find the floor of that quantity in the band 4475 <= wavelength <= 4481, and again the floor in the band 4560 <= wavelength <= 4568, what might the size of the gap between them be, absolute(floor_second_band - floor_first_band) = 0.026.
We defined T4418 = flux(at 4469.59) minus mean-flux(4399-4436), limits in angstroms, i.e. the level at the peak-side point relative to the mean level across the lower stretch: 0.1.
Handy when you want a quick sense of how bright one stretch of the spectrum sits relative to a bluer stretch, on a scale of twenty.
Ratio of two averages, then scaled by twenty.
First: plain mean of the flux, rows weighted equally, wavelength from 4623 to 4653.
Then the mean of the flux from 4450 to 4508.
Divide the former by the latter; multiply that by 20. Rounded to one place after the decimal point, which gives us 21.5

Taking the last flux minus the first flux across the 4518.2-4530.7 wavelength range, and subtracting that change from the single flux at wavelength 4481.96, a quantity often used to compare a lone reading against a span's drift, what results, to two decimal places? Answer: 4.34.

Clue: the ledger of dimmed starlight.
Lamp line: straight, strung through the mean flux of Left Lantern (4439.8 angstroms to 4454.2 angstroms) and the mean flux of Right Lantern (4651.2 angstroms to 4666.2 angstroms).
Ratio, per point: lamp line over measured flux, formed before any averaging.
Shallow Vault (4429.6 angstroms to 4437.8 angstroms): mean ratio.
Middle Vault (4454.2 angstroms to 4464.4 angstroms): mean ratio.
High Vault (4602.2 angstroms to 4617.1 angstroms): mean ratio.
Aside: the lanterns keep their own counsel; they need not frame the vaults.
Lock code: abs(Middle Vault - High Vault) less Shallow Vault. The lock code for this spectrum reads -0.91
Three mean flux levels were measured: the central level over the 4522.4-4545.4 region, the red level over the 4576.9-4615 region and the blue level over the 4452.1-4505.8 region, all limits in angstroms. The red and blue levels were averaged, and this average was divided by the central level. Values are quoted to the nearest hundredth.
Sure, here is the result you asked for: 1.03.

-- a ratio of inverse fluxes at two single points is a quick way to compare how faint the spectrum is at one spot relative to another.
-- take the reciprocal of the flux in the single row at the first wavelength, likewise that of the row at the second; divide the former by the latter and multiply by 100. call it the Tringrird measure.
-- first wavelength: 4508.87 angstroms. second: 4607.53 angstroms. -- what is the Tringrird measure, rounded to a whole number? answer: 97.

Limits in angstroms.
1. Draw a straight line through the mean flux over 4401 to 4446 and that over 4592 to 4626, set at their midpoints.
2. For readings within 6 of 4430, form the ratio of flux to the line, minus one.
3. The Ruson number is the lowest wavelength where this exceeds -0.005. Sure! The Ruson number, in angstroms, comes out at 4428.61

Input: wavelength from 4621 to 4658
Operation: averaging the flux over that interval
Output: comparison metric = 4.33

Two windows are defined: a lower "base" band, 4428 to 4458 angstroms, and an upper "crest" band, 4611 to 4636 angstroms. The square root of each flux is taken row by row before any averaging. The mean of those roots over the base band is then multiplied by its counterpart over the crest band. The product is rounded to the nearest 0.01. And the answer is 4.13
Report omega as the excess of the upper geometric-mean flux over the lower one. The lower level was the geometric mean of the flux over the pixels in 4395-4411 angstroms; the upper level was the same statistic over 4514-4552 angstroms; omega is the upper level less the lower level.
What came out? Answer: 0.38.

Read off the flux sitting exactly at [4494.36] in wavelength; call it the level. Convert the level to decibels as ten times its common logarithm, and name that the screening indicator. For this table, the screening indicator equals 5.82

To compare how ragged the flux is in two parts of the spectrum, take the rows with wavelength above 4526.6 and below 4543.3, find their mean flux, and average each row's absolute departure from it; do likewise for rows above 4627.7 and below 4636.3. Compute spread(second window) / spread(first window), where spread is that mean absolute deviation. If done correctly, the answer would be 0.13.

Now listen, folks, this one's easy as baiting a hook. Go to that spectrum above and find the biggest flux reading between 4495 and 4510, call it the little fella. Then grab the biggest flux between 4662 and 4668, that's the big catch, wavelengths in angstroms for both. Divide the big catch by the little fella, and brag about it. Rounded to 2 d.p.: 0.93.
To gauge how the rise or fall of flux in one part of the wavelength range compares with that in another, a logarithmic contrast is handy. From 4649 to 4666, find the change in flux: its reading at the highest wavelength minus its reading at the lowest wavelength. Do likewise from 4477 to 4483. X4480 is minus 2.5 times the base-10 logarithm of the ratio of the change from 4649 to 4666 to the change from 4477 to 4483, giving 2.8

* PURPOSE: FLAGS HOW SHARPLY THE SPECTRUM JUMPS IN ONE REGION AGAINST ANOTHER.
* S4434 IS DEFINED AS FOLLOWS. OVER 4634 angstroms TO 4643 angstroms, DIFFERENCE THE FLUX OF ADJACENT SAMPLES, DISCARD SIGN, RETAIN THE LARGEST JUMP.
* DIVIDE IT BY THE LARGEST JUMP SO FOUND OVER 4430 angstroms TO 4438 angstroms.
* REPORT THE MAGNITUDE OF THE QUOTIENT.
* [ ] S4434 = 0.6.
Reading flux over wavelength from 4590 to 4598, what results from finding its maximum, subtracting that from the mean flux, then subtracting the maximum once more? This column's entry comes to -4.44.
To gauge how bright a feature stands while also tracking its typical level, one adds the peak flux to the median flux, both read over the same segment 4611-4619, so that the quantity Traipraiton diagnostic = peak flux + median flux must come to 8.73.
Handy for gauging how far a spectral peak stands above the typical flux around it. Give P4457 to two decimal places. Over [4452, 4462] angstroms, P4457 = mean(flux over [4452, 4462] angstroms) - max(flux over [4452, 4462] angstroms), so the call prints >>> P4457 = -0.15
